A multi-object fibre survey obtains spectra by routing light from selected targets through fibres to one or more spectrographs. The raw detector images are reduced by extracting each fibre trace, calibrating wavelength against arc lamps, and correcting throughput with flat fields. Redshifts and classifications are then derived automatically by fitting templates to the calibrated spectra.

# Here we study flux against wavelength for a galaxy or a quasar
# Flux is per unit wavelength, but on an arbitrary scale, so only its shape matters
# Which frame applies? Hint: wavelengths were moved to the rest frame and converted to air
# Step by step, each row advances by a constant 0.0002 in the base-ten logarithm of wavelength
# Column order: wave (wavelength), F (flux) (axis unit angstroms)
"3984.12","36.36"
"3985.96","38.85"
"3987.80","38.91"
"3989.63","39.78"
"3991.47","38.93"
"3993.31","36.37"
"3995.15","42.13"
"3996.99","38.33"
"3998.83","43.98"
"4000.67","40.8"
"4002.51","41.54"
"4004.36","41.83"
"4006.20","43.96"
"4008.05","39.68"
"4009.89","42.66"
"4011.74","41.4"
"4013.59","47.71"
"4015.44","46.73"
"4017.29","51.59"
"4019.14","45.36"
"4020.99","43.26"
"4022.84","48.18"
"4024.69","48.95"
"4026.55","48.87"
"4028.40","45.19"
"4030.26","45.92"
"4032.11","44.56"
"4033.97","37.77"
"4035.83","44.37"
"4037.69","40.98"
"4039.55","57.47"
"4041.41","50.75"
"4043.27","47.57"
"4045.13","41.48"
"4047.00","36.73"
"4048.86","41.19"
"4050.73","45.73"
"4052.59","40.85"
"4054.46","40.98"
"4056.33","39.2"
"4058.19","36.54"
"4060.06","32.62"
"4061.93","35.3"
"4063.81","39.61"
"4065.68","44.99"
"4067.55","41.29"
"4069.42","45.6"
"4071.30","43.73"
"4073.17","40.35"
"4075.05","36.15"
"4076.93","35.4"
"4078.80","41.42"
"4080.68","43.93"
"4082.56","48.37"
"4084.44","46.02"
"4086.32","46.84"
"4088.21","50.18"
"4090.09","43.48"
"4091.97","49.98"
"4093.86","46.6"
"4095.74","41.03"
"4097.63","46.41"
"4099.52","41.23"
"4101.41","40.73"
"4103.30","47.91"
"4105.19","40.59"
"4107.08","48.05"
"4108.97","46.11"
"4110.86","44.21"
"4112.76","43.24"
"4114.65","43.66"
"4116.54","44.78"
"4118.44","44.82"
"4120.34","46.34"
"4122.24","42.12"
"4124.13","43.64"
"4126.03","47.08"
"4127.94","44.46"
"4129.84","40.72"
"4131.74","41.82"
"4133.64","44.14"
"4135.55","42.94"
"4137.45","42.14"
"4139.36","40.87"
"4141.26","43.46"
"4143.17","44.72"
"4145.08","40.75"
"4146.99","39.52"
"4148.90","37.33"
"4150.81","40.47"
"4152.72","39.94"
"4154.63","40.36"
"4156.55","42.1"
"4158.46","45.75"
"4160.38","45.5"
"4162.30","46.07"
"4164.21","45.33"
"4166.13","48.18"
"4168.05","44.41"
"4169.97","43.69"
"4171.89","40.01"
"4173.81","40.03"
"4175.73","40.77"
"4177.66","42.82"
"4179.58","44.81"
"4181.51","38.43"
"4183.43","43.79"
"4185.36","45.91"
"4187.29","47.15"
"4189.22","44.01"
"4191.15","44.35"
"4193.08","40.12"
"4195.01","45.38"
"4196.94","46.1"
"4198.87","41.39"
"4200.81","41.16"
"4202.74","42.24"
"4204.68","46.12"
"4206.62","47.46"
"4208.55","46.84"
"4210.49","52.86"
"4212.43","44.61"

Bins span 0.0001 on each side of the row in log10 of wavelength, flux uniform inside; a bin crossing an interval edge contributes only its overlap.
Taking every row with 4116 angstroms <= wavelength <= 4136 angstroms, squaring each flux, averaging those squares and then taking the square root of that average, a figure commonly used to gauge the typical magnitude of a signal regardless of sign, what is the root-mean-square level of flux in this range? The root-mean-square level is 43.9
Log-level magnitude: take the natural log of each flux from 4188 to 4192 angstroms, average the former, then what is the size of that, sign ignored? 3.79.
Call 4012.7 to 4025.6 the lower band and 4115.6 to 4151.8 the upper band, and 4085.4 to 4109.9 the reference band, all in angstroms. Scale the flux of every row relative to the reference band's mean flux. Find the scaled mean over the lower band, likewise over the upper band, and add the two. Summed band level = 1.99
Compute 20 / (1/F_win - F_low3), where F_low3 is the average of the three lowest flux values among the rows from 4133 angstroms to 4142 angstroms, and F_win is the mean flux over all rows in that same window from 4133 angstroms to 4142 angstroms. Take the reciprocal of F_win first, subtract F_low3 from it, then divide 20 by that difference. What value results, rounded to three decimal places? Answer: -0.477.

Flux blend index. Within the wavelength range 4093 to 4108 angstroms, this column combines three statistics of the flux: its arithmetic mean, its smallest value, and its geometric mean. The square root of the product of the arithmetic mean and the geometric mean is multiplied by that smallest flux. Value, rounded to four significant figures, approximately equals 1786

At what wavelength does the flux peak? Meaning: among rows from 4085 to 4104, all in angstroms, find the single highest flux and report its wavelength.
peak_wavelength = 4088.21 angstroms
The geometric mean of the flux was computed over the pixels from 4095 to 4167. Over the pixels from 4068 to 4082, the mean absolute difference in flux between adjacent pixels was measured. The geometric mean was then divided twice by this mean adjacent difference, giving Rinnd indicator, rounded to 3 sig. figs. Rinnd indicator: 4.44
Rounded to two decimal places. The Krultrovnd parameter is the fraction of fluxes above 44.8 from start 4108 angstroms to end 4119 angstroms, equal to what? 0.33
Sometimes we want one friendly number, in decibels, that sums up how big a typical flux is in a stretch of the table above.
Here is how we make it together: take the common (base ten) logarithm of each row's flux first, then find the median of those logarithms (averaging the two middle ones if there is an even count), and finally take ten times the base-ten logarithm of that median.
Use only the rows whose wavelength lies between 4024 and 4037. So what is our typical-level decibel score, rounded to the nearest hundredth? 2.19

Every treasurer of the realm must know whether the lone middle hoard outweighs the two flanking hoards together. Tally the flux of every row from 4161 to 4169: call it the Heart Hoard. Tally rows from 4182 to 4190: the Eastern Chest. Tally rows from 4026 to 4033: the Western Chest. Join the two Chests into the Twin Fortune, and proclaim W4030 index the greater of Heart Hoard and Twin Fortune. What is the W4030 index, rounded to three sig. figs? 365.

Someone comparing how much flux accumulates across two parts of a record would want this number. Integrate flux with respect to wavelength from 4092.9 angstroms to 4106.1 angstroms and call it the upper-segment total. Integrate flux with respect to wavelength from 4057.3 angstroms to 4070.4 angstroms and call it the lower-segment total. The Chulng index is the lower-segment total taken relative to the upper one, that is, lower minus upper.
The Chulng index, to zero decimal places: -58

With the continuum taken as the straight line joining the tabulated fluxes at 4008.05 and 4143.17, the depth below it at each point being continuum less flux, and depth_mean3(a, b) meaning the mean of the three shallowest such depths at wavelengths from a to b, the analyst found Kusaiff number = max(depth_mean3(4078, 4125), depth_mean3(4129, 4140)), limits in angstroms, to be 1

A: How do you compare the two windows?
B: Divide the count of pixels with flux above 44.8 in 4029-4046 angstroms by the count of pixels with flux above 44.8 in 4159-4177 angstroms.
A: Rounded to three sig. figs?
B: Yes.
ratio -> 1.00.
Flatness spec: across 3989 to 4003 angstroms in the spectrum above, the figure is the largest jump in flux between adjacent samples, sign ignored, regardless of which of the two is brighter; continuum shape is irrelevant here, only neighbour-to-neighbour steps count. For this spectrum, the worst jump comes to 5.8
